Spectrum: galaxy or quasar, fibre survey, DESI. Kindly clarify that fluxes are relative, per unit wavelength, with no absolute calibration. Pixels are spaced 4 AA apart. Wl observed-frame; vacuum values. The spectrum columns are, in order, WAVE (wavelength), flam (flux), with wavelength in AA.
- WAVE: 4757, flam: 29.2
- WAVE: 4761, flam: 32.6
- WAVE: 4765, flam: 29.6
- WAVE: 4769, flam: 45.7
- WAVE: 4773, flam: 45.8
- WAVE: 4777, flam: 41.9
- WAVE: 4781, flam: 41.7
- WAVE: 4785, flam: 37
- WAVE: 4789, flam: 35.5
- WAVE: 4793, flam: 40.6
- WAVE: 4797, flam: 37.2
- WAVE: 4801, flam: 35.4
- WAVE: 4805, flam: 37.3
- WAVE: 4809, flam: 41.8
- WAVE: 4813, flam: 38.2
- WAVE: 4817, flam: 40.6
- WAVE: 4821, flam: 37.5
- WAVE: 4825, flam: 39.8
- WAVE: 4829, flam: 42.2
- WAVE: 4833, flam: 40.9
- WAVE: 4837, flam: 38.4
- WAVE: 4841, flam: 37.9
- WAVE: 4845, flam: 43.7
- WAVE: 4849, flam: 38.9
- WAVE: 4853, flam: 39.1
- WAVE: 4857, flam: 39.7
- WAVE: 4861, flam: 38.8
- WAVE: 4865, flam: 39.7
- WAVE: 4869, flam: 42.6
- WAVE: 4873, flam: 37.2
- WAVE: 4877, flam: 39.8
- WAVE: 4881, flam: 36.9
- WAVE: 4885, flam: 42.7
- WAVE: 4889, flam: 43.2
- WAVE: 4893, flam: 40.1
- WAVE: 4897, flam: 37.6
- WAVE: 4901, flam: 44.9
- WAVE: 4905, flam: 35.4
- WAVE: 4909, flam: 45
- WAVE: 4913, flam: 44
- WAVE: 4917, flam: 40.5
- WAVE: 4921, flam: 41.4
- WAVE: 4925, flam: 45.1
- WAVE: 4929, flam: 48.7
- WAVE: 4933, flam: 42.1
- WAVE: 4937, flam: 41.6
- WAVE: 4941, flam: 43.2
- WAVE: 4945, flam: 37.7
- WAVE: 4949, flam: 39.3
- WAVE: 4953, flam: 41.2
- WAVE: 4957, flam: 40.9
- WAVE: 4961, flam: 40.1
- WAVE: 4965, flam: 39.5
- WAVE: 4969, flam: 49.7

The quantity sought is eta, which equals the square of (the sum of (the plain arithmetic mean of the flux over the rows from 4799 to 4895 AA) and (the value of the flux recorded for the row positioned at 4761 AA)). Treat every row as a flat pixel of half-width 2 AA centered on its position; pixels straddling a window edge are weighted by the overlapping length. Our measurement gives 5225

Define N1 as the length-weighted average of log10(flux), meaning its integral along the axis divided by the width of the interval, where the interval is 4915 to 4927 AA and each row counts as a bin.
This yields 1.626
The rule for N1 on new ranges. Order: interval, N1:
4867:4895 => 1.605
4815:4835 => 1.604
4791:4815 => 1.584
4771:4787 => 1.618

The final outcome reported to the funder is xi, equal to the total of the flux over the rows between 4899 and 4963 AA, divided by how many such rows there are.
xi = 41.9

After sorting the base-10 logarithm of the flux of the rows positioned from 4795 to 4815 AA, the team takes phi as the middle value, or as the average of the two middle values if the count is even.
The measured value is 1.57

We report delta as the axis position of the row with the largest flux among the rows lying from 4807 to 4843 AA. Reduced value 4829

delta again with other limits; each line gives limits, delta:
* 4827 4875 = 4845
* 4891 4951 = 4929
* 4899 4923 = 4909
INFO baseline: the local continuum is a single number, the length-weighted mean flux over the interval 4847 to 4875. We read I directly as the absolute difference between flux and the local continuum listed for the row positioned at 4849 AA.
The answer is 0.53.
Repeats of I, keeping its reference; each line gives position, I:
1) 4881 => 2.53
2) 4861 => 0.63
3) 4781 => 2.27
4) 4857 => 0.27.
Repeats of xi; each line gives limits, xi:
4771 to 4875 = 39.6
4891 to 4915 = 41.2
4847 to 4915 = 40.3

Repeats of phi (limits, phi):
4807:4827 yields 1.60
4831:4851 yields 1.59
